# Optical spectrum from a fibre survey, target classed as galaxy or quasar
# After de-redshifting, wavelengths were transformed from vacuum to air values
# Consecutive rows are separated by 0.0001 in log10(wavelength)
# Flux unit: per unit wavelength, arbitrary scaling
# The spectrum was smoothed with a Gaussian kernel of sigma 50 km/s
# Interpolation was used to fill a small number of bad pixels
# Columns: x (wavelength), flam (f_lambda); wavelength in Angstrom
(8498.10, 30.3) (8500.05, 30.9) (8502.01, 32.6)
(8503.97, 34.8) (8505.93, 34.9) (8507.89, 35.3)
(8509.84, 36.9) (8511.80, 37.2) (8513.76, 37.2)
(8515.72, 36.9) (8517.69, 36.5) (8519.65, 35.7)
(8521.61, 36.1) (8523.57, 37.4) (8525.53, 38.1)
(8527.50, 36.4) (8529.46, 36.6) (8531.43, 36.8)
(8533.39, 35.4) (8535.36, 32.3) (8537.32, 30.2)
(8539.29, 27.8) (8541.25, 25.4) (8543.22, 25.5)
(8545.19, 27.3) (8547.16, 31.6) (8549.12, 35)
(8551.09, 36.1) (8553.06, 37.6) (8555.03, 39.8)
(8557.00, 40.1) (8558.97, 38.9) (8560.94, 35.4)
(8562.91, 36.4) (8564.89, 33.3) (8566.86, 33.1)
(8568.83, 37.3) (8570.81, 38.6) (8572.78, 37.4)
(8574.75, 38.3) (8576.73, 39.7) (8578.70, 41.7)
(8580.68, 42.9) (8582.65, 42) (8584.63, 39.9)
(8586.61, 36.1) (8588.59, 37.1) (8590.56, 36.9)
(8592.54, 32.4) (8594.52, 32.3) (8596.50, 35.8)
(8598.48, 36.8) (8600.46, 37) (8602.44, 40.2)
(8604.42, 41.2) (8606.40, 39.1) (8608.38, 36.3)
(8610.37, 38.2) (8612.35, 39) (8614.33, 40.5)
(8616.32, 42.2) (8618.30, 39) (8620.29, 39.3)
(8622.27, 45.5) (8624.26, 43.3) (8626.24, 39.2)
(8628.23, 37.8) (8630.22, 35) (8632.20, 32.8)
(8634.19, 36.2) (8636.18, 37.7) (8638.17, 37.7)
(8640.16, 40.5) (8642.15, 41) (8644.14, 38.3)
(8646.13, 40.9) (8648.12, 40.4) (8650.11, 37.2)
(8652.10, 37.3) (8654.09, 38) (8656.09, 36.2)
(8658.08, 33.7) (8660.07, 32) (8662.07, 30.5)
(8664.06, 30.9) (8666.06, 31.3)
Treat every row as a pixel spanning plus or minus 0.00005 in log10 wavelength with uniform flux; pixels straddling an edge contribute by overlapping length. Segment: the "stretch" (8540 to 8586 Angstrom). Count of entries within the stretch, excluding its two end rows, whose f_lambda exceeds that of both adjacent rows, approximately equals 4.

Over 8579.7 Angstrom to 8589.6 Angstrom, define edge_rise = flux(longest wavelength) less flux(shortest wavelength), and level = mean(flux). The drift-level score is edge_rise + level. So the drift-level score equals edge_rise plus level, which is 33.8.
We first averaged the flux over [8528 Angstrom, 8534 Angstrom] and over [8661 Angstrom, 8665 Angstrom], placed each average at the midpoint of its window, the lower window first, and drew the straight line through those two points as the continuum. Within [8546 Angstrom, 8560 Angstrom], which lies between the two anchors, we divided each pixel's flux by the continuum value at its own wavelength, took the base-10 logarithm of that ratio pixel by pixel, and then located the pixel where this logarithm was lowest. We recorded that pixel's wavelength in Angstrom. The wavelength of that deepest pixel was 8547.16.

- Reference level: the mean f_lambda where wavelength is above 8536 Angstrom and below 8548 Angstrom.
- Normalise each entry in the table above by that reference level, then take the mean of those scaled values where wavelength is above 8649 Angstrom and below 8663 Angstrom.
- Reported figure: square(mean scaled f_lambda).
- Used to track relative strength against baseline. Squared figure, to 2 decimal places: 1.56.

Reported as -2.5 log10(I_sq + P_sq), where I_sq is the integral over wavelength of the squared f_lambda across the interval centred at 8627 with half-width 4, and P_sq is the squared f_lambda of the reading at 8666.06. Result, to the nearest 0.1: -10.3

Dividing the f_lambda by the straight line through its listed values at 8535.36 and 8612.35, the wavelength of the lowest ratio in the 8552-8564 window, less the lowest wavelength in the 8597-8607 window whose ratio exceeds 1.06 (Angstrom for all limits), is -43.5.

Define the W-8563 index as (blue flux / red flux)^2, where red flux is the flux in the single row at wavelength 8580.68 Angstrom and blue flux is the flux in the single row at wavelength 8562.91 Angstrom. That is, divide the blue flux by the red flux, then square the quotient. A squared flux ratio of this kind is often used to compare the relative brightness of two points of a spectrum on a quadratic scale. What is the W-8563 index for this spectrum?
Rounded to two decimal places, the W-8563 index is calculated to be 0.72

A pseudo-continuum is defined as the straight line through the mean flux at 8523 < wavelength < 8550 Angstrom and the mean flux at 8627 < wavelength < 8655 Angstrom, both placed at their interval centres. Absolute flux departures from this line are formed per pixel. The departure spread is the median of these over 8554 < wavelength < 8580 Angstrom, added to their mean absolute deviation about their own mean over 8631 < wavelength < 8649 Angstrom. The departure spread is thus 5.1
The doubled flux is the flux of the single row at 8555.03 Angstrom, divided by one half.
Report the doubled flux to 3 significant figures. 79.6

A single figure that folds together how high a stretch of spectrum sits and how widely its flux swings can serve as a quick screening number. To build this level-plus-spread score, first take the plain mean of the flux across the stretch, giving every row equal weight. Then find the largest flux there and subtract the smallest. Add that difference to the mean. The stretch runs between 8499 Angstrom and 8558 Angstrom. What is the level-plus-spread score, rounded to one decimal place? 49.2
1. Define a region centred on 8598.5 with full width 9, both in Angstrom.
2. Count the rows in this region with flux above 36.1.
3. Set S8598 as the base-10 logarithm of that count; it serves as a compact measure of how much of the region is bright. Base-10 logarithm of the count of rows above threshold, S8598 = 0.48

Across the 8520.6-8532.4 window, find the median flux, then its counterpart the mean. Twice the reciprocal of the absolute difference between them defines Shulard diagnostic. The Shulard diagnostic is 10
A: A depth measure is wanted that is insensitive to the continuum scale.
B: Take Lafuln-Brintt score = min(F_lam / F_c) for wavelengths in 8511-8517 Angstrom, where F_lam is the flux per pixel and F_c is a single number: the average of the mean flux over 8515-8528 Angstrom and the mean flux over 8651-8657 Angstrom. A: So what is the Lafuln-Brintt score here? 1.00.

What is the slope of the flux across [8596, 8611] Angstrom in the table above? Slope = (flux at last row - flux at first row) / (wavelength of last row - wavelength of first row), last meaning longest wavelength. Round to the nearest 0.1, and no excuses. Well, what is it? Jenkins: 0.2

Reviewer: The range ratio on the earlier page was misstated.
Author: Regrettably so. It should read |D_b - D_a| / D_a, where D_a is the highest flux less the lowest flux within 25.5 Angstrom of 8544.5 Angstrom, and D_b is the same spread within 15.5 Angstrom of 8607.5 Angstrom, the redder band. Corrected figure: 0.10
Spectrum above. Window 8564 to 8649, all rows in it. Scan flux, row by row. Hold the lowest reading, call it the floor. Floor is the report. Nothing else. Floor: 32.3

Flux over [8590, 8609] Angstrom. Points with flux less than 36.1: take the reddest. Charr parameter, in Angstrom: 8596.50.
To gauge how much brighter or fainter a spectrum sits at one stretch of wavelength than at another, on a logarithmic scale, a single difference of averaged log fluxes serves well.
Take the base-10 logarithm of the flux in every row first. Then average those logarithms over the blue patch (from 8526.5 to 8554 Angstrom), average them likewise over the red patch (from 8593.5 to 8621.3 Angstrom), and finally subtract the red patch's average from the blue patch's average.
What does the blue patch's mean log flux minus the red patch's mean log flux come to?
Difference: -0.08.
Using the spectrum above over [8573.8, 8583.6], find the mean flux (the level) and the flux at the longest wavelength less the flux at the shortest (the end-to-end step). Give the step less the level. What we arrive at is -37.2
